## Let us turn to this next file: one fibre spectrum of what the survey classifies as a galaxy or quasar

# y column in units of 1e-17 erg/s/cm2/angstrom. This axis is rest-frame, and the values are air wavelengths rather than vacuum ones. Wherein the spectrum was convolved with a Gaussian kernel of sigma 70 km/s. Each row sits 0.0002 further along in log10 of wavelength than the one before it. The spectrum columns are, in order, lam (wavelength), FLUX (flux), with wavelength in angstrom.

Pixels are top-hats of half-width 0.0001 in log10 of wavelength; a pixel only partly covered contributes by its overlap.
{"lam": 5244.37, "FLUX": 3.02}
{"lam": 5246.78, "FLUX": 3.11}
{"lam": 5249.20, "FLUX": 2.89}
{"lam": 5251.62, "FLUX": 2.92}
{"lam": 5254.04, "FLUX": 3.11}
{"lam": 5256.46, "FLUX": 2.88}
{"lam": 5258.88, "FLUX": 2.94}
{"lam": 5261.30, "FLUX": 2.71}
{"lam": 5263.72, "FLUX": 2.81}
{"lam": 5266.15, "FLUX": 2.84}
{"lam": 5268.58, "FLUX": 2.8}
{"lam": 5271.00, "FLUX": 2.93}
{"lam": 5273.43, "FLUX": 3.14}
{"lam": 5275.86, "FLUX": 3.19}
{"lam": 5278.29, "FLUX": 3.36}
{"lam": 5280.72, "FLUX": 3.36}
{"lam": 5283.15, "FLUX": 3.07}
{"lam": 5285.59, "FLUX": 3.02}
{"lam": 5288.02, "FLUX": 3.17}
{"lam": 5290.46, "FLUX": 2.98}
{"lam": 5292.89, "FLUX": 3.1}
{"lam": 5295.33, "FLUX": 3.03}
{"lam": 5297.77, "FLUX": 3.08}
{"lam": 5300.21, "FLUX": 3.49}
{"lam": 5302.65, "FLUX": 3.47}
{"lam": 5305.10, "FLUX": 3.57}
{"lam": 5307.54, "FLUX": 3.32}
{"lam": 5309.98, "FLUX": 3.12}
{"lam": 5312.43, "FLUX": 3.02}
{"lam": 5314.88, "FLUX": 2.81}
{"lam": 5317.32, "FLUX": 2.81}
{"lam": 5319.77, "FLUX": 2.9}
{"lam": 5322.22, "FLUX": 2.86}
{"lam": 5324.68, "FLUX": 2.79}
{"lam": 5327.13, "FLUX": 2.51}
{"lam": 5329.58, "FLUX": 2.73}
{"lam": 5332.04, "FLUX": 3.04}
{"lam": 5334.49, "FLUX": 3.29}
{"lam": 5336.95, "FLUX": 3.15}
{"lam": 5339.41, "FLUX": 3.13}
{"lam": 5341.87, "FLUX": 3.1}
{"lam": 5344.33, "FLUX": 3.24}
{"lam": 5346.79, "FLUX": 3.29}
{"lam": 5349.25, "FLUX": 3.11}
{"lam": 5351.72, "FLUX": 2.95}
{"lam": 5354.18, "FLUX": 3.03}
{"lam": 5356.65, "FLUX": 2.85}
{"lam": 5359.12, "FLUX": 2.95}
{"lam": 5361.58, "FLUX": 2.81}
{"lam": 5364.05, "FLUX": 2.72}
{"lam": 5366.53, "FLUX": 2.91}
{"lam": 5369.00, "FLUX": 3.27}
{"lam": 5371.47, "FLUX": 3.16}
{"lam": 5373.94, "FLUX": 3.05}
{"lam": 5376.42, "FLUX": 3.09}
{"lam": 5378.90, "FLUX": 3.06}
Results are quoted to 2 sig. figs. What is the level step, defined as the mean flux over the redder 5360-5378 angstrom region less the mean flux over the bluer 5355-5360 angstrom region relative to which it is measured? 0.10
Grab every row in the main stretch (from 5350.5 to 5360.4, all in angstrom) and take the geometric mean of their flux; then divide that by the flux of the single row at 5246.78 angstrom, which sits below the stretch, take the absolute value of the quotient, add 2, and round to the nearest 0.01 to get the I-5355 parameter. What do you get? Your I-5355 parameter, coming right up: 2.95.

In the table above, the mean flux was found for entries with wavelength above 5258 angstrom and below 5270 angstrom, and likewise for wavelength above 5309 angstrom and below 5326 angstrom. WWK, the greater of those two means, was 2.90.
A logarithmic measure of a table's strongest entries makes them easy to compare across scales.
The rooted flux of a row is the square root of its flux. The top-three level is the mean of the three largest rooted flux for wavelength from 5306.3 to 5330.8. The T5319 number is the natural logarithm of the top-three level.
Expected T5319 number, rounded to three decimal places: 0.574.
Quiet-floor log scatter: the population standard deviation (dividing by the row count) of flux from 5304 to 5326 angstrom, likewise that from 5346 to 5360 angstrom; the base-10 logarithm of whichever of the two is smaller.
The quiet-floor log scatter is -0.851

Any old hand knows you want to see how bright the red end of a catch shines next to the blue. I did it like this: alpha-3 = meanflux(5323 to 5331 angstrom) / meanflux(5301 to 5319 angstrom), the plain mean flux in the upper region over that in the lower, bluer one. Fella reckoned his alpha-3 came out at 0.85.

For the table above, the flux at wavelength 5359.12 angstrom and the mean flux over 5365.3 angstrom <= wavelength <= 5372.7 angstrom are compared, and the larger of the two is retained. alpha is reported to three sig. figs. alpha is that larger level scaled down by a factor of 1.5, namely 2.08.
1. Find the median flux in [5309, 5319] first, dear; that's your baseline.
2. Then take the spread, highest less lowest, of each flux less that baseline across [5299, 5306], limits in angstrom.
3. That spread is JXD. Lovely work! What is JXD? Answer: 0.10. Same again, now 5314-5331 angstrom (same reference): 0.39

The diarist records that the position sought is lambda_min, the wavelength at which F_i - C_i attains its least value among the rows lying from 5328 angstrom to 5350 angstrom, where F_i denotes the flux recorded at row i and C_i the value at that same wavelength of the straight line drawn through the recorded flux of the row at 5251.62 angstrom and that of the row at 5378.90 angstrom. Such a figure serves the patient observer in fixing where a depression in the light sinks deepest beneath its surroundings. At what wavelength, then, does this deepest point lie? 5329.58 angstrom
